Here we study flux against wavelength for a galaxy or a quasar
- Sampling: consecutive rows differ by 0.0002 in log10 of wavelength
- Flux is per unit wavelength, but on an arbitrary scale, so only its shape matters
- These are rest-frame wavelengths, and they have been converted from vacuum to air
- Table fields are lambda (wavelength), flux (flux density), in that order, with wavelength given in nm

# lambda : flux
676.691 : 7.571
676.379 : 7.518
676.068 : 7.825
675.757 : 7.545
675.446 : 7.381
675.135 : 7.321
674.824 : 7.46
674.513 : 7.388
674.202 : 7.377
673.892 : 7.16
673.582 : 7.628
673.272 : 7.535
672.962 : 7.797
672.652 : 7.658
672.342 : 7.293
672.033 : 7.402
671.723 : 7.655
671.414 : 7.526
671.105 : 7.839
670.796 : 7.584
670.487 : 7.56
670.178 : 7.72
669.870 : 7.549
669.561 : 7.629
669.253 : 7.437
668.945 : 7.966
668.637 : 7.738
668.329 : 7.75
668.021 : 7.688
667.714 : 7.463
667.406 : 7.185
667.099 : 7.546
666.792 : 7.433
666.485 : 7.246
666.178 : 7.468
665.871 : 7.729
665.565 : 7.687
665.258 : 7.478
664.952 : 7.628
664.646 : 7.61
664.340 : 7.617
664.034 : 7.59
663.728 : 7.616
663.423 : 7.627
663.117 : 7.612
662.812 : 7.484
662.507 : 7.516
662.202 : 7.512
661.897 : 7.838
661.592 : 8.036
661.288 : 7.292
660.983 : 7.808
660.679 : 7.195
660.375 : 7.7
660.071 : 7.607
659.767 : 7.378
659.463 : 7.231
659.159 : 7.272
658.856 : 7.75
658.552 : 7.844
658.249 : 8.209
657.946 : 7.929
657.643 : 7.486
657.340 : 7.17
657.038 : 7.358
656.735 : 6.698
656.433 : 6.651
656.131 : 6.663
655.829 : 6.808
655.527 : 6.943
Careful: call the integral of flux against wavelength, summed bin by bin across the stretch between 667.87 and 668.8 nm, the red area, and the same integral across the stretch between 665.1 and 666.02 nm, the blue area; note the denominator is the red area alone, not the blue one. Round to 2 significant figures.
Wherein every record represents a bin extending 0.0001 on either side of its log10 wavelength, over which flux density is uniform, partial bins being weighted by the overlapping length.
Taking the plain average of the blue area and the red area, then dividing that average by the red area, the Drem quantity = 0.99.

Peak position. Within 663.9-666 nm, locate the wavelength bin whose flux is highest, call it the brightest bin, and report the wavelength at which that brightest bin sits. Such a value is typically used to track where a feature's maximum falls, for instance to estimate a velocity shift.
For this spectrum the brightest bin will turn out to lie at 665.871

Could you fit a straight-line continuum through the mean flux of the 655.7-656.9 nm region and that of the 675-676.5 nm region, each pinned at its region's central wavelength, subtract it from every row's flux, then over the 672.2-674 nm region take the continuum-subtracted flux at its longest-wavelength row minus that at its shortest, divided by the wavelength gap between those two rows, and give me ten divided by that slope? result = -78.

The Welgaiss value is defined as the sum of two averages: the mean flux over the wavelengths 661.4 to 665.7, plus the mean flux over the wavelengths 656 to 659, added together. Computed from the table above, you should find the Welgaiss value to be 15.0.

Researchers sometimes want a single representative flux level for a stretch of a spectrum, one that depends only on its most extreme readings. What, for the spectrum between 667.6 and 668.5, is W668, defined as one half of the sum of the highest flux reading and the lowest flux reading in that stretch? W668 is 7.61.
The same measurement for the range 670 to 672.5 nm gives 7.57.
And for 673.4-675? 7.39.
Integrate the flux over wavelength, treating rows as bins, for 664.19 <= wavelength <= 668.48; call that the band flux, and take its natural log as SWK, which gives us 3.5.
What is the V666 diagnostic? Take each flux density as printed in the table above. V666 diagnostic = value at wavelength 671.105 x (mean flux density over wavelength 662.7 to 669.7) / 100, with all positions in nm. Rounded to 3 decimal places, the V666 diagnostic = 0.594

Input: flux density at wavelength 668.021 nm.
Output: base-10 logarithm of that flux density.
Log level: 0.886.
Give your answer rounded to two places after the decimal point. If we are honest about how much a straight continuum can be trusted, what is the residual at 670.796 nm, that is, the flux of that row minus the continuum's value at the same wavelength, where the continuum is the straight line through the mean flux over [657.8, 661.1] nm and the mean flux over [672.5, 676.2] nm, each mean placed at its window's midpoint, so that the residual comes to 0.05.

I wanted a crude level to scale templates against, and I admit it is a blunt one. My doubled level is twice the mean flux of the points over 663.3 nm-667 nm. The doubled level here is 15.12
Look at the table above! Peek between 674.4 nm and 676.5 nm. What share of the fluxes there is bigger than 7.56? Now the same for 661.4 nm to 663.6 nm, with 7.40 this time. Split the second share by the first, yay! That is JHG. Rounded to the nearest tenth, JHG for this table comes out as 7.0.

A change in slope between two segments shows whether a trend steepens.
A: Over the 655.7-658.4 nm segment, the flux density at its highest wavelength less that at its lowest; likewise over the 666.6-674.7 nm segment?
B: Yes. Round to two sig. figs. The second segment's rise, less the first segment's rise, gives -1.4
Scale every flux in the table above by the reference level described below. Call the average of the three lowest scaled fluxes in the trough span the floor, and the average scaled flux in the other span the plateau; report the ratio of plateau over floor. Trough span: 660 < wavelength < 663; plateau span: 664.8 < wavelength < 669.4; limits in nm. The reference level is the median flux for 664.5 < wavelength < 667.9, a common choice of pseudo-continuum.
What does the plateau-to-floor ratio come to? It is 1.03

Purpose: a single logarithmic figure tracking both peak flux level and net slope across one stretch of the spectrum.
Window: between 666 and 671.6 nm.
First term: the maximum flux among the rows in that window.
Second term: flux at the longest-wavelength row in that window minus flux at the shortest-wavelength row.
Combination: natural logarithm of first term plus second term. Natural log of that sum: 2.08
